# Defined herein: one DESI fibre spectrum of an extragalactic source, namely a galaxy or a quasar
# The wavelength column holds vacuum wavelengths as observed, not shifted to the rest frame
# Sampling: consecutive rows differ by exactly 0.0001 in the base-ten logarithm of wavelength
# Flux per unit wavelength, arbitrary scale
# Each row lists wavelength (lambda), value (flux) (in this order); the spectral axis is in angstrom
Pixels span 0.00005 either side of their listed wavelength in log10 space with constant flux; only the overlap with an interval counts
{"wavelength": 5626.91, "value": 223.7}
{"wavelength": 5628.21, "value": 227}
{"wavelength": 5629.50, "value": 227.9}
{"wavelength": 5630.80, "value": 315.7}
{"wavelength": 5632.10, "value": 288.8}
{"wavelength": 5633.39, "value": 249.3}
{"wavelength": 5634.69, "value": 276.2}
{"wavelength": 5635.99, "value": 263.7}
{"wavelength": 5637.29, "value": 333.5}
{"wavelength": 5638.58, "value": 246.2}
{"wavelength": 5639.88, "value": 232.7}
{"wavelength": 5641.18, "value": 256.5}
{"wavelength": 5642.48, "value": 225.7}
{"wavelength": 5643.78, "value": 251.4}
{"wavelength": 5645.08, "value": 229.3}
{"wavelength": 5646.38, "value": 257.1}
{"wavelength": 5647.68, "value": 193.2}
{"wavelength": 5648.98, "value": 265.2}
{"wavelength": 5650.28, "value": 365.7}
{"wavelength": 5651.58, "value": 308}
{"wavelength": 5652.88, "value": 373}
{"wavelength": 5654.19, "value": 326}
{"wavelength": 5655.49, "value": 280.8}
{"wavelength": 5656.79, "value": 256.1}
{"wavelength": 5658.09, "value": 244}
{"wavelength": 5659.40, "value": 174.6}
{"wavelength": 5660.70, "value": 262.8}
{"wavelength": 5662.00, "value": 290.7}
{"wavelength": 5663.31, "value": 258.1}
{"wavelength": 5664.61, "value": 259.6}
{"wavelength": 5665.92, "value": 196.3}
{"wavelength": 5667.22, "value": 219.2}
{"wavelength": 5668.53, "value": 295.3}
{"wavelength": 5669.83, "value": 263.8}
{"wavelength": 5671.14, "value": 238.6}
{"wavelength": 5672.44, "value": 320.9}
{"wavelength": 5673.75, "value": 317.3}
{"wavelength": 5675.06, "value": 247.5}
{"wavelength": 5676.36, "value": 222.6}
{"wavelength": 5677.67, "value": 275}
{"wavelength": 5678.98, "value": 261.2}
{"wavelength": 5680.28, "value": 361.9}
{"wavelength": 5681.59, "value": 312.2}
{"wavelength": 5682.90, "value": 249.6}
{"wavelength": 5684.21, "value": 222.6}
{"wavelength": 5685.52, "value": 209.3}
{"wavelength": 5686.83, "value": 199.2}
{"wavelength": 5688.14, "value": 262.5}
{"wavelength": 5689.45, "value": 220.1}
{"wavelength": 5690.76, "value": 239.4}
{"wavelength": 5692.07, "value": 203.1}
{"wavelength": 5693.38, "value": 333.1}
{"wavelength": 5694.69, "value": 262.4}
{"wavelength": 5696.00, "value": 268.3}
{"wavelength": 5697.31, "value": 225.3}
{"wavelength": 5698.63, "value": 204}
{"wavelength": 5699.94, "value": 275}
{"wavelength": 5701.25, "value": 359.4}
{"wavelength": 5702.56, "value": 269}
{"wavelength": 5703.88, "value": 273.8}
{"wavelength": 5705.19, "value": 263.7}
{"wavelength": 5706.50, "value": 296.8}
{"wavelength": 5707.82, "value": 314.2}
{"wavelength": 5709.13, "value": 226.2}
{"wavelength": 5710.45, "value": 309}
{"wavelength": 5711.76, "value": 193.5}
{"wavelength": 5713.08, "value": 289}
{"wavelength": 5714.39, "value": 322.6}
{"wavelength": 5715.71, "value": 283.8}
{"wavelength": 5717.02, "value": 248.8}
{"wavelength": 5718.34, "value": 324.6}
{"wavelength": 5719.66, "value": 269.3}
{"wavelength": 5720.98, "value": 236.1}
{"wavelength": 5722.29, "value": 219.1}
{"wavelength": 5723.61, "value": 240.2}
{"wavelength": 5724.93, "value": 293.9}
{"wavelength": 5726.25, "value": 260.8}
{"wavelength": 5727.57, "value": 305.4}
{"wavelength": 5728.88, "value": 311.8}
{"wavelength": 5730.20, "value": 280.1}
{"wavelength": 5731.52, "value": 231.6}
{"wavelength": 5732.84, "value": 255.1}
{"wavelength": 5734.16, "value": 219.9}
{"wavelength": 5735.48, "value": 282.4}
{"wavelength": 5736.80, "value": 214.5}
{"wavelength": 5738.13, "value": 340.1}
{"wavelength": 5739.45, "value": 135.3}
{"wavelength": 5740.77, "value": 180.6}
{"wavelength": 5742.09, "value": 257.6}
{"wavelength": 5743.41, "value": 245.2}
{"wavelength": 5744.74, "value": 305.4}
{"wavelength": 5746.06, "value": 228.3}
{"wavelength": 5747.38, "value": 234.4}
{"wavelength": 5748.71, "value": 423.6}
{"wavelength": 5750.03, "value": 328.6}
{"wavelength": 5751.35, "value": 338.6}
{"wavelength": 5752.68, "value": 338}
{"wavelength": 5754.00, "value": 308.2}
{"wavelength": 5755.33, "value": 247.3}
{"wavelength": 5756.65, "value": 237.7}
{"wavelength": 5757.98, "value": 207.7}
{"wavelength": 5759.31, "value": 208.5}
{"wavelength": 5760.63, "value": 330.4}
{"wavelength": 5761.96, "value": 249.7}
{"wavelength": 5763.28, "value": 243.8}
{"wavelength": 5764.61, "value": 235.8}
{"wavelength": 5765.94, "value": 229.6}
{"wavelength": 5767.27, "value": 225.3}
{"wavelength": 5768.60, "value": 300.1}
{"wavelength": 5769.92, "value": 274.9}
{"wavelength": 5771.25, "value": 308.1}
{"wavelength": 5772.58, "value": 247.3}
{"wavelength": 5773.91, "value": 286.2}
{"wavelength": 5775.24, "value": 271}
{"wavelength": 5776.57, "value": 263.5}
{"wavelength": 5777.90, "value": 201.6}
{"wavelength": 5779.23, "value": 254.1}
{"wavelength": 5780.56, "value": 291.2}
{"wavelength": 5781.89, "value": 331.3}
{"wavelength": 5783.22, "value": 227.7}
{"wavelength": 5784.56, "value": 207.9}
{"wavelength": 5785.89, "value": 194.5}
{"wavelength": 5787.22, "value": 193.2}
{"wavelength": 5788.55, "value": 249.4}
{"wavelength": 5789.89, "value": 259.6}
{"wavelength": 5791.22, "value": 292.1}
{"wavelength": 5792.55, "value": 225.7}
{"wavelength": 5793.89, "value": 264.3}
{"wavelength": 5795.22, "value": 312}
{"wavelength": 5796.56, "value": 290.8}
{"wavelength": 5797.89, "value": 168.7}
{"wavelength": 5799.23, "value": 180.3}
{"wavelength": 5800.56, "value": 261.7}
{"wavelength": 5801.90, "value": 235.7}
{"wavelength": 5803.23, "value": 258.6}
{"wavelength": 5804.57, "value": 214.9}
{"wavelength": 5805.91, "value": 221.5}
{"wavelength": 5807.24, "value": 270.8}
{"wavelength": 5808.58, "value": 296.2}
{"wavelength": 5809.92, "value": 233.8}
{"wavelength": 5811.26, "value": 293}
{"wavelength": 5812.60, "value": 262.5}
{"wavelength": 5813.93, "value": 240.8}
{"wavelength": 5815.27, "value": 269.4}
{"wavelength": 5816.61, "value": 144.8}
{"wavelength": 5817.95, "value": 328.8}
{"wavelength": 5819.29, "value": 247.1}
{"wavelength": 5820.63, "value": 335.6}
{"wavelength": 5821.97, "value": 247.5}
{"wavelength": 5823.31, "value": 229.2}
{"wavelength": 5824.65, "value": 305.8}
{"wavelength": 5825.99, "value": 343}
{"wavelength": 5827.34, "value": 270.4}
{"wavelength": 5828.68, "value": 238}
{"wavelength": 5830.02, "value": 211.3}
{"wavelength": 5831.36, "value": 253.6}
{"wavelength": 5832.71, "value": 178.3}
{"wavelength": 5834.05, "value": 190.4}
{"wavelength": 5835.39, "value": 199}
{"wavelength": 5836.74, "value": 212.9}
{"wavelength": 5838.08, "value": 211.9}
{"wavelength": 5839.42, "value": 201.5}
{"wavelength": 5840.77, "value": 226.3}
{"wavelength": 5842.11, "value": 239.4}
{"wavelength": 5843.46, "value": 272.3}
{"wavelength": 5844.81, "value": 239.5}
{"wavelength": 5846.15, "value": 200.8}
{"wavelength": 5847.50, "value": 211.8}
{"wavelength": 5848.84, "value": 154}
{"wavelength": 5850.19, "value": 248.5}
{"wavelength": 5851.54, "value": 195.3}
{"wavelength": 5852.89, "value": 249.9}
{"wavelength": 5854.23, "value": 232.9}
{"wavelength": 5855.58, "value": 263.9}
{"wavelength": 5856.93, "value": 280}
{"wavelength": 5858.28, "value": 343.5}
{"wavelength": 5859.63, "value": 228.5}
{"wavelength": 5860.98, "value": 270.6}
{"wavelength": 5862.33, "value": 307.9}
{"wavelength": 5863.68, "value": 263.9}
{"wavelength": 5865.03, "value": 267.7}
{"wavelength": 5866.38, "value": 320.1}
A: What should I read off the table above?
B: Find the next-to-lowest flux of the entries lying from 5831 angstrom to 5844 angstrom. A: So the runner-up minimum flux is 190.4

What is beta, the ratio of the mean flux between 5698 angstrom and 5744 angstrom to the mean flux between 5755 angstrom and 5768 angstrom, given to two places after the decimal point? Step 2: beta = 1.09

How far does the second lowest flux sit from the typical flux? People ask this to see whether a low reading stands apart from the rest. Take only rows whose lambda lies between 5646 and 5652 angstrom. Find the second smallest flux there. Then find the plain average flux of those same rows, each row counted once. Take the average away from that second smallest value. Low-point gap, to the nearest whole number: -21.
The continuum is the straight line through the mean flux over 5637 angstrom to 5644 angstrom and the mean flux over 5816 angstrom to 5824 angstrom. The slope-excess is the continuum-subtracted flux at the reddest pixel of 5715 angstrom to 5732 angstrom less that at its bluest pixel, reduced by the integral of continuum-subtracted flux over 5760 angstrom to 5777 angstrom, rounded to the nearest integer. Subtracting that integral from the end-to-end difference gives -233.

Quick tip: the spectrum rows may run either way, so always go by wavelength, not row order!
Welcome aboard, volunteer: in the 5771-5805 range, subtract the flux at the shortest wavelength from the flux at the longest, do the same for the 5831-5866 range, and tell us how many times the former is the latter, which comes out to -6.6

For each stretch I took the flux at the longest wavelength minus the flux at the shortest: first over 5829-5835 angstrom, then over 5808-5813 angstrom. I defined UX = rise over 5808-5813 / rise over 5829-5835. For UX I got 1.6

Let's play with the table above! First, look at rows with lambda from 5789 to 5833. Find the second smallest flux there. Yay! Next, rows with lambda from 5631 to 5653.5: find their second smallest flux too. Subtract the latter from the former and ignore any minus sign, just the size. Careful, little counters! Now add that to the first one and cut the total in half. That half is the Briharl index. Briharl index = 113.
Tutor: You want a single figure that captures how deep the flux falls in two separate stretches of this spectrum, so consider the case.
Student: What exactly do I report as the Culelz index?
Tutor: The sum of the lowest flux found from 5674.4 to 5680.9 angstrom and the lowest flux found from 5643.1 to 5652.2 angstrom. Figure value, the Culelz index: 416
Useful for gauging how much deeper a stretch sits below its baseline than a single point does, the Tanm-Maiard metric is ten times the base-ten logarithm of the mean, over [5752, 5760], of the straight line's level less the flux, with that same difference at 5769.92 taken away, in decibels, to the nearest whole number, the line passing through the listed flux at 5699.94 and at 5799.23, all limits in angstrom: 15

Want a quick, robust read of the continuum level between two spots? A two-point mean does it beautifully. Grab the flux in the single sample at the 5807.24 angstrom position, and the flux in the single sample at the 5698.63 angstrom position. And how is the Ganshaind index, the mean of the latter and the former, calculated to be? 237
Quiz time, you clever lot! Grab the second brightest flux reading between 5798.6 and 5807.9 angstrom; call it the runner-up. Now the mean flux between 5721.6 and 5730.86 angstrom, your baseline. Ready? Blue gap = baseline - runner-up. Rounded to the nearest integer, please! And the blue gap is 11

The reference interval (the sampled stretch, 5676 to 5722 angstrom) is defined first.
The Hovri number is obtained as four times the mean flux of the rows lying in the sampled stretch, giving 1061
